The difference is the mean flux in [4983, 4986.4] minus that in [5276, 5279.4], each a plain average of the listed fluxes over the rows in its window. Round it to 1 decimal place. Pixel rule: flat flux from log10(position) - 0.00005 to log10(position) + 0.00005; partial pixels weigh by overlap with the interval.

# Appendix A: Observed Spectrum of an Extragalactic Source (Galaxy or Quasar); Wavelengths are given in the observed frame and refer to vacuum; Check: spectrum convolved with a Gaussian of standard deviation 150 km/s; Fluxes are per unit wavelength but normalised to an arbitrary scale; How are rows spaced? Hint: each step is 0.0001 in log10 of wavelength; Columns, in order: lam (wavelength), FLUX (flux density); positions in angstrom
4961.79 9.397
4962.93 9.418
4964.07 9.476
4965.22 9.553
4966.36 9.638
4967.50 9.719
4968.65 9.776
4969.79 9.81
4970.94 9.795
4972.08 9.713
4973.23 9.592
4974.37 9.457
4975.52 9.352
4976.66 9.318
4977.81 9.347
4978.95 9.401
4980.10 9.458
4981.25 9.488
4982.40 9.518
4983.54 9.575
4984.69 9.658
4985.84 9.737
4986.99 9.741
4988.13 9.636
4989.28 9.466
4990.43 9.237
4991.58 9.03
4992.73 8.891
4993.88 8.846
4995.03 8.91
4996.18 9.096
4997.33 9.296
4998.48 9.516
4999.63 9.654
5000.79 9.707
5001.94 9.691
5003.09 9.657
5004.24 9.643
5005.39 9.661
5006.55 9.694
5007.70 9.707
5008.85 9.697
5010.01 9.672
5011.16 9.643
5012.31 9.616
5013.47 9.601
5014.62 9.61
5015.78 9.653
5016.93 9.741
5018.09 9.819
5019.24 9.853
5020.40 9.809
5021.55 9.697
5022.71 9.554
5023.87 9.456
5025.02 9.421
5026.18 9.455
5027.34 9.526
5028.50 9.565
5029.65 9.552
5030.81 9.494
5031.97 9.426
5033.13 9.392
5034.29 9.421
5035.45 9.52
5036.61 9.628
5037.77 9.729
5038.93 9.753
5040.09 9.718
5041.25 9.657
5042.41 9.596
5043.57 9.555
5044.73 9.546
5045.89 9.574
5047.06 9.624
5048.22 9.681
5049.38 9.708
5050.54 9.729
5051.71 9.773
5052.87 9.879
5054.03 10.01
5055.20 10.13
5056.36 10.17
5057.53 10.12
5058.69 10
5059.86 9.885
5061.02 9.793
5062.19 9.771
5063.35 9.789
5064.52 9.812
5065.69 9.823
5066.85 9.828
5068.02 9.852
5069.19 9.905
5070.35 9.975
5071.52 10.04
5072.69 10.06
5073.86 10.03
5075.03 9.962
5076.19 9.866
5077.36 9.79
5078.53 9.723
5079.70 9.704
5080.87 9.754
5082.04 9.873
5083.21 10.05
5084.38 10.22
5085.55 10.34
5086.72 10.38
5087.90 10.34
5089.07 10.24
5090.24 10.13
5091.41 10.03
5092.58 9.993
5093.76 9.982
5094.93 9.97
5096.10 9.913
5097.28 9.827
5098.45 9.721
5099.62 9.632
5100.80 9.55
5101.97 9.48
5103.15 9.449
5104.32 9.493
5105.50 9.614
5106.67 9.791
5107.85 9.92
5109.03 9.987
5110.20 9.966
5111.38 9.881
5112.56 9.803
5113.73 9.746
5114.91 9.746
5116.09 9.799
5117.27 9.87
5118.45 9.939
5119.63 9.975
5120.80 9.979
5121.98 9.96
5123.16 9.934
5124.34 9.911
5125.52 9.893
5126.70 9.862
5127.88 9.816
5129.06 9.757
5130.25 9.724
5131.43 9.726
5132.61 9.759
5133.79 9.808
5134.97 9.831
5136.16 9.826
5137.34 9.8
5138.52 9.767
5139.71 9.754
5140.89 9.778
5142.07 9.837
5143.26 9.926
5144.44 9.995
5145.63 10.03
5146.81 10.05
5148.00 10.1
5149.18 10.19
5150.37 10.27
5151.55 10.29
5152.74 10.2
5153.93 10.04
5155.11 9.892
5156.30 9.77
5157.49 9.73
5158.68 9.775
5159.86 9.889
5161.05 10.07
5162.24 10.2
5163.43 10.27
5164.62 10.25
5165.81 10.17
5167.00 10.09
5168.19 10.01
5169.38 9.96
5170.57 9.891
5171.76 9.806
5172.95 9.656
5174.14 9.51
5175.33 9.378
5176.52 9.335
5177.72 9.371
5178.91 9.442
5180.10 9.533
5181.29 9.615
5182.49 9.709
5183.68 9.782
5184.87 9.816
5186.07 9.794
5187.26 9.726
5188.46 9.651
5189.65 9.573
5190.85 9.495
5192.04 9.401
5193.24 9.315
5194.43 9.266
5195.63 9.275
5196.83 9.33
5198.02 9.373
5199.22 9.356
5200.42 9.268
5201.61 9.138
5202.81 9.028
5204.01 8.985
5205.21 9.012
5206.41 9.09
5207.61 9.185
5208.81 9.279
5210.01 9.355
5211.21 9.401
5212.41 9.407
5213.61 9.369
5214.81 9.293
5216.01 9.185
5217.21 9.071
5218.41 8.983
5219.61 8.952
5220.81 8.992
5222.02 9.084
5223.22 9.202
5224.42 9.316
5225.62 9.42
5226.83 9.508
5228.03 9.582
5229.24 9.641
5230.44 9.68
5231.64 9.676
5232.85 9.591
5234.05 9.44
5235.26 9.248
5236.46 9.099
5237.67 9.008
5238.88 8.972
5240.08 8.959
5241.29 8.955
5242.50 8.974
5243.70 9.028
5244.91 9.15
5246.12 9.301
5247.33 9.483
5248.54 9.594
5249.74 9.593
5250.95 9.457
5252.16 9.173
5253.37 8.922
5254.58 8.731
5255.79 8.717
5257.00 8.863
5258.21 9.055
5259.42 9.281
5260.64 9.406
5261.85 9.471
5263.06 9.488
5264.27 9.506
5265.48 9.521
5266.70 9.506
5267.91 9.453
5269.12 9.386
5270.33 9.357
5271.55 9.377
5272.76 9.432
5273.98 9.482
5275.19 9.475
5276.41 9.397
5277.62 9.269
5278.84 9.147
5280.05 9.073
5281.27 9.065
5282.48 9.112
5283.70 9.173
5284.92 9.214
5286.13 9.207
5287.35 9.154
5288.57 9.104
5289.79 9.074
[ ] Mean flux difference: 0.4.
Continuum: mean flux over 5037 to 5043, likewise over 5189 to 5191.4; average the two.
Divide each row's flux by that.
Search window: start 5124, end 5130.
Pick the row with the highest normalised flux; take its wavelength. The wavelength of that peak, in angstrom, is 5124.34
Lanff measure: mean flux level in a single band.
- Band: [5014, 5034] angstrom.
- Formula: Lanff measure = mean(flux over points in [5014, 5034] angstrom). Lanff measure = 9.59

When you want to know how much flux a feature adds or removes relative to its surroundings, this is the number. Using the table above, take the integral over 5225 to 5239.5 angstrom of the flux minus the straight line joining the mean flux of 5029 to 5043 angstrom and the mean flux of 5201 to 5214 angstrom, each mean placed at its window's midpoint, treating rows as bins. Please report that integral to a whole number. 4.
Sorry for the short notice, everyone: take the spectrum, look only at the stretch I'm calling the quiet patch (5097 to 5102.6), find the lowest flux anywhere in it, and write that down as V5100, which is 9.48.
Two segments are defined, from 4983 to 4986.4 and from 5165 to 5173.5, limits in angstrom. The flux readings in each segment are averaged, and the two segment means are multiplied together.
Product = 96.0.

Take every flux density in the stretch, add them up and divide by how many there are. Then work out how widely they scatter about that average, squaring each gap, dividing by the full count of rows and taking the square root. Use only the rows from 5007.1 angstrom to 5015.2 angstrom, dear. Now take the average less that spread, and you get 9.6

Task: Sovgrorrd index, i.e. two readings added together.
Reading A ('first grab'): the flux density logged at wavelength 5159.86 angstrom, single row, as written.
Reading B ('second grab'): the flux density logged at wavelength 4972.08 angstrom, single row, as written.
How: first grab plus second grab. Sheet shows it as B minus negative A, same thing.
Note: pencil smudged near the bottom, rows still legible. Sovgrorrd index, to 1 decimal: 19.6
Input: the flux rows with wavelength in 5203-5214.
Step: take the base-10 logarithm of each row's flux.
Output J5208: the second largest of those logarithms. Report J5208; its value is 0.973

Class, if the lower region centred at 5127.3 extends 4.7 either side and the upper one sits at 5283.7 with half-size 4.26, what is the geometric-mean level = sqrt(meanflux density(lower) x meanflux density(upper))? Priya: 9.48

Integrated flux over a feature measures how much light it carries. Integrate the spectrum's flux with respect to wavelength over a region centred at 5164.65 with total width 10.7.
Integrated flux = 108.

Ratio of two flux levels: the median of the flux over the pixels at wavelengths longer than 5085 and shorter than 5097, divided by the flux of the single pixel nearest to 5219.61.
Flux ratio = 1.13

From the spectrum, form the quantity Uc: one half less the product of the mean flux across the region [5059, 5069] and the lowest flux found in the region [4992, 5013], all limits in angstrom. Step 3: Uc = -86.4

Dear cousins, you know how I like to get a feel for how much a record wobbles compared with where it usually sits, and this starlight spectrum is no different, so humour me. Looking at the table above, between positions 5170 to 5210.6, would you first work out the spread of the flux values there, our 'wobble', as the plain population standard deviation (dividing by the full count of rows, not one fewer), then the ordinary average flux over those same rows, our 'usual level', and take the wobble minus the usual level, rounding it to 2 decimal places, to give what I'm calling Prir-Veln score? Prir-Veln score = -9.19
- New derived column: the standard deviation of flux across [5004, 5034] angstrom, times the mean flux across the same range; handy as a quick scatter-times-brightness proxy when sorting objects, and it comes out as 1.2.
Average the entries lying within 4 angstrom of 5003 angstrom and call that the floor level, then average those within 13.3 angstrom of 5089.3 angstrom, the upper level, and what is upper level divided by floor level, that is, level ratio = 1.03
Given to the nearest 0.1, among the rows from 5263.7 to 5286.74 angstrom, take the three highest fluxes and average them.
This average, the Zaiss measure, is 9.5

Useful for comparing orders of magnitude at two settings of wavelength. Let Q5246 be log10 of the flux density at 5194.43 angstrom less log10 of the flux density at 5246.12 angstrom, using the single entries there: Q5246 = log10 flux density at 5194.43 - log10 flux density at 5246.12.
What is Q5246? -0.002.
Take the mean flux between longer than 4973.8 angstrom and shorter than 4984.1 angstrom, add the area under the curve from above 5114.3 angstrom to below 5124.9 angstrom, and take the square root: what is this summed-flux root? 10.7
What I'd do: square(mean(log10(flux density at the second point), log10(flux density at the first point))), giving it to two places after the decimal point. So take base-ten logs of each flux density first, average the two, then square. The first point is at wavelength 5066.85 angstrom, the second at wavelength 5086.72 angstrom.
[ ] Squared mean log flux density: 1.01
